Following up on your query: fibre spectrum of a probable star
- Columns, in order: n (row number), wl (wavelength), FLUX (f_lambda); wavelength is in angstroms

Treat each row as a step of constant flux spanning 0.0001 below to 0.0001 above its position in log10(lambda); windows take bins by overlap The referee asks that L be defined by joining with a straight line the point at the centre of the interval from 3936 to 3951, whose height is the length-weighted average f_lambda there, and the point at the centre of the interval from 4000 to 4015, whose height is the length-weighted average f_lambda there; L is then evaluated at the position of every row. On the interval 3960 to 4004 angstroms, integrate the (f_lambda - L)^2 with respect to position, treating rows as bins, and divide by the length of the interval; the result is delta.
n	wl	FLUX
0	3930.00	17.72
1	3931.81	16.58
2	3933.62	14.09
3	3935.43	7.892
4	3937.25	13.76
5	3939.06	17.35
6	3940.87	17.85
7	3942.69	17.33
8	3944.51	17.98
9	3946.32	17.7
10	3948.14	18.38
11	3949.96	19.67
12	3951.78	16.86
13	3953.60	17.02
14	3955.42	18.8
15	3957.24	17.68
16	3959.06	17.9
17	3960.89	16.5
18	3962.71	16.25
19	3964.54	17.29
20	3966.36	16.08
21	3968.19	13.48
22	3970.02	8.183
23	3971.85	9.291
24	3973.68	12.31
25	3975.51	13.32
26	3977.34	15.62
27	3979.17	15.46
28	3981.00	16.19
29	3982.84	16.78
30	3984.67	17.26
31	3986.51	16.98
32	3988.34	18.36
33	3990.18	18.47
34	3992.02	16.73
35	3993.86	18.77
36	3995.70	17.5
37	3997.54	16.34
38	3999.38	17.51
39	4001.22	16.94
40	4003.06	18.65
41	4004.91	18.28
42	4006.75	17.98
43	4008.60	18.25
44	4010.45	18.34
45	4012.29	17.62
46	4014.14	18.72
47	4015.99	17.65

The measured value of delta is 10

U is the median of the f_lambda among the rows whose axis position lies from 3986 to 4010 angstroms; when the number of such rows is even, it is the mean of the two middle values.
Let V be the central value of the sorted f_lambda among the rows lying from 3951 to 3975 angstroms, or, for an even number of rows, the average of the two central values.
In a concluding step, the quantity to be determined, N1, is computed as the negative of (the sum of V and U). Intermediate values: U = 18.0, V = 16.5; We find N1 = -34.5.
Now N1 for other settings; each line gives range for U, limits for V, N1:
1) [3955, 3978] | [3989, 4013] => -34.1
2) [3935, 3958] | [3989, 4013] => -35.7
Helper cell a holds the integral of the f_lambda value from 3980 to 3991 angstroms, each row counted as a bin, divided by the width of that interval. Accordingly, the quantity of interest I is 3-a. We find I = -14.3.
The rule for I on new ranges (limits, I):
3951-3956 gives -14.5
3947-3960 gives -15.0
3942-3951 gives -15.2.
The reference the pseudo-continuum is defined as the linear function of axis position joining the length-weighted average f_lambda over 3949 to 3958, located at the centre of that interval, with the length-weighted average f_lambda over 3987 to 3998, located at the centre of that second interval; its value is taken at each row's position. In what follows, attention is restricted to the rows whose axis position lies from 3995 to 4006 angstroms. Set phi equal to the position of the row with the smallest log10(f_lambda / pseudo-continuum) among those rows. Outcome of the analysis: 3997.54 angstroms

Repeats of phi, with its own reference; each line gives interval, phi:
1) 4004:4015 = 4012.29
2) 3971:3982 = 3971.85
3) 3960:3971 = 3970.02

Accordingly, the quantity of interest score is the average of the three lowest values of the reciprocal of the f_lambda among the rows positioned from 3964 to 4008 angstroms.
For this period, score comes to 0.0537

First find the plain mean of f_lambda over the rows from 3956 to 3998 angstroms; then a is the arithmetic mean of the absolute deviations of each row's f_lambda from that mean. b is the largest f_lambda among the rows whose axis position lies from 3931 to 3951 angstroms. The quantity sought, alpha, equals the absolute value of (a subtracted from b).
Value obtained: 17.7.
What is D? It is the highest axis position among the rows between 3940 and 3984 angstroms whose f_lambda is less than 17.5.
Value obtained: 3982.84 angstroms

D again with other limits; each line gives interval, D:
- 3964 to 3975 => 3973.68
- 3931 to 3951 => 3942.69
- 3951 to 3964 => 3962.71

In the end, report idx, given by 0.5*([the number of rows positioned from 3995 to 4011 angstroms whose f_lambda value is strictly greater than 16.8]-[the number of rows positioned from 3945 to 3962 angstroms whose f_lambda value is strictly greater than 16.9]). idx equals 0.5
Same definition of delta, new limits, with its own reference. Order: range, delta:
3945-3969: 2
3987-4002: 1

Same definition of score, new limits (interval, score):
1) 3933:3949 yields 0.0553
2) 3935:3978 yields 0.0528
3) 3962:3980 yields 0.0605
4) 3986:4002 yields 0.0540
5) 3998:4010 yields 0.0544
